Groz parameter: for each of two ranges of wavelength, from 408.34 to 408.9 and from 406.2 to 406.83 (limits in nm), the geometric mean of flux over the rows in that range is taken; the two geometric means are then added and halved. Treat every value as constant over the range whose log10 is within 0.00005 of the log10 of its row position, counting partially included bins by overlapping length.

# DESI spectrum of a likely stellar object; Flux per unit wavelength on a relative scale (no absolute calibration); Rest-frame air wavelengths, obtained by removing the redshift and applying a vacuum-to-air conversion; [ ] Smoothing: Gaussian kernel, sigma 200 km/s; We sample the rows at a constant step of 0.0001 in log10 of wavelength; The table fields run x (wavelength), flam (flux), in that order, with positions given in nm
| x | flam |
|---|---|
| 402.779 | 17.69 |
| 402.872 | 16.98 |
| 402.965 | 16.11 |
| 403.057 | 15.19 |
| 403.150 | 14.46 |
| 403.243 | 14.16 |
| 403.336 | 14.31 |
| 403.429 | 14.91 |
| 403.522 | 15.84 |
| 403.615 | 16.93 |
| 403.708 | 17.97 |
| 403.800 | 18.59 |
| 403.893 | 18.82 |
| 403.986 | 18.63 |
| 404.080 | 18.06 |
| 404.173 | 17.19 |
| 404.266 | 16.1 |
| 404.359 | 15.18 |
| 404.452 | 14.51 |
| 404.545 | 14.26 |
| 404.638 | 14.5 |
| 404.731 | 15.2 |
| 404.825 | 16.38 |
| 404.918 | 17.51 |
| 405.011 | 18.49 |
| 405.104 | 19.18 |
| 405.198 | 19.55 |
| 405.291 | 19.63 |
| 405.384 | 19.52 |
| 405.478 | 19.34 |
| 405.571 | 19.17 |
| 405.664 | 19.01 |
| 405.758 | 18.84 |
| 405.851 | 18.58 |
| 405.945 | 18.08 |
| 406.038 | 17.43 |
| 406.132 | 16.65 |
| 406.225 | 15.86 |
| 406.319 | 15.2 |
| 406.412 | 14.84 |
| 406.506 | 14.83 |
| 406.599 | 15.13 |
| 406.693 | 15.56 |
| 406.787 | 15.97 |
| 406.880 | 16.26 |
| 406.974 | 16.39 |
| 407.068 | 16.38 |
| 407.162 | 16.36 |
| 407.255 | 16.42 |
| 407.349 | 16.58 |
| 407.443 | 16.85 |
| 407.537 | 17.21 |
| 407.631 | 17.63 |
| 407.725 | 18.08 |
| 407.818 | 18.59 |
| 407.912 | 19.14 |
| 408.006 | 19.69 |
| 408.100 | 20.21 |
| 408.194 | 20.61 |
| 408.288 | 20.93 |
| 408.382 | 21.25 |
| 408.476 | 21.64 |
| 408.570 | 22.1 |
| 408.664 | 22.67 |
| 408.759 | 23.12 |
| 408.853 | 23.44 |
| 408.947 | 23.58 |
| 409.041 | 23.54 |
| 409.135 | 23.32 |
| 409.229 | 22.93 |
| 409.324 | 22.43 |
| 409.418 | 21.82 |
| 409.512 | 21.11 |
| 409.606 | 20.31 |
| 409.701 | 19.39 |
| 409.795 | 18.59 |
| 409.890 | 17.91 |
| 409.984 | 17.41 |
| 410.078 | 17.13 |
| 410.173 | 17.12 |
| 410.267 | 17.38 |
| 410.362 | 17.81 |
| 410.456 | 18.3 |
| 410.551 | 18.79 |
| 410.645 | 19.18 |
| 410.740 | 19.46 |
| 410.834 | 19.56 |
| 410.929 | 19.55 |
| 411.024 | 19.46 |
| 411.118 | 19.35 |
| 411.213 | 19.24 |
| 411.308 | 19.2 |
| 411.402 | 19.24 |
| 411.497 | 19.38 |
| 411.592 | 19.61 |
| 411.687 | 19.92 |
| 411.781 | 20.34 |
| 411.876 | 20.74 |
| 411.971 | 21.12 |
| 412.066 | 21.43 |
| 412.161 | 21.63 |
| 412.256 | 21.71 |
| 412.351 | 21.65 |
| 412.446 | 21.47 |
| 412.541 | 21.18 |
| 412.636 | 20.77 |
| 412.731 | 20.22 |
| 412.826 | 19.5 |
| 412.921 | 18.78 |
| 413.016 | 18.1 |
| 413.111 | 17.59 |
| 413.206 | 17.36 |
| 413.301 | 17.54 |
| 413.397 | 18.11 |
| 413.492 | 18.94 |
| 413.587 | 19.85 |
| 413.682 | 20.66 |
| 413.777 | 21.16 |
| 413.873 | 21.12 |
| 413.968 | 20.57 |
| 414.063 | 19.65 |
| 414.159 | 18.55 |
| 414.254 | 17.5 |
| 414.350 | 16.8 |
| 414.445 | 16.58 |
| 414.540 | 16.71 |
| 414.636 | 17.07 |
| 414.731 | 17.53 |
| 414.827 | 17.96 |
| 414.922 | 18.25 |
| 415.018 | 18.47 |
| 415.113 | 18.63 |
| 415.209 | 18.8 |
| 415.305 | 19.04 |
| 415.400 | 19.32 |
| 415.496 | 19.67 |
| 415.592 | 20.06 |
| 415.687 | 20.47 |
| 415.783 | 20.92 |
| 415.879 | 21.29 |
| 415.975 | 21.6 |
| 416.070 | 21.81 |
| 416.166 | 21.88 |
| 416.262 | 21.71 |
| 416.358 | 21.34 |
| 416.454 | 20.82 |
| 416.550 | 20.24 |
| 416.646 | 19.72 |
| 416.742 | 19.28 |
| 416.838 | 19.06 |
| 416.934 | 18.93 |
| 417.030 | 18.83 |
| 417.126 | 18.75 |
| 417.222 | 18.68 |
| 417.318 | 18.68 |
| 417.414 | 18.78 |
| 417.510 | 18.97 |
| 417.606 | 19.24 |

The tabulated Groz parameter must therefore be 18.8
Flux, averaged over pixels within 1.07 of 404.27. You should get 16.8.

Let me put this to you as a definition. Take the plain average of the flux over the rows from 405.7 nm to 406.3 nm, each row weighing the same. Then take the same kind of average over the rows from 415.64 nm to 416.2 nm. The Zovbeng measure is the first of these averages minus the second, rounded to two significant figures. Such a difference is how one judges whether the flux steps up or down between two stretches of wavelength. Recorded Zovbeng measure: -3.8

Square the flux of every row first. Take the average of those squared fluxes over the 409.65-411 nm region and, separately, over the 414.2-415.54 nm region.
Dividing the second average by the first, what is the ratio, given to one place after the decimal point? 1.0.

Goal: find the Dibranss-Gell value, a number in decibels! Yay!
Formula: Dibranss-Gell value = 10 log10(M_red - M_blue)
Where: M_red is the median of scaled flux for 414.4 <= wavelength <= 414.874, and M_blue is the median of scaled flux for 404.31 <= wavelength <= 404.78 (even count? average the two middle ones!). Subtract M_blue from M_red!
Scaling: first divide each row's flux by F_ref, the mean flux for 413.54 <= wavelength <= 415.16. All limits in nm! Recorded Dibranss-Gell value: -8.6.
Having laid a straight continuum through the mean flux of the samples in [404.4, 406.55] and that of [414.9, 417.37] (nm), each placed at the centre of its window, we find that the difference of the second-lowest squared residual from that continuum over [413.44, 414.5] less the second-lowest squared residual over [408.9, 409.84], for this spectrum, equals -1.1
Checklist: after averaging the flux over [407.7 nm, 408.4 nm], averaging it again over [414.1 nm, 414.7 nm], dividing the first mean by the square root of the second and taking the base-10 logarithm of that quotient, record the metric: 0.679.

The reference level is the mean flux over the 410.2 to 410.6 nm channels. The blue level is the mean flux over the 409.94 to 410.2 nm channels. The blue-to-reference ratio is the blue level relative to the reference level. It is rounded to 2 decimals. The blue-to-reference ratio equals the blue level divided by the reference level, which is 0.95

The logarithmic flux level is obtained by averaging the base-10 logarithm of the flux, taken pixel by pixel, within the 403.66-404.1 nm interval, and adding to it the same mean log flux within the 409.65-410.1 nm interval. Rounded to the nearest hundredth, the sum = 2.52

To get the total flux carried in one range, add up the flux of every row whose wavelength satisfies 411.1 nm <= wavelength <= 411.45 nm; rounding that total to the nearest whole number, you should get 77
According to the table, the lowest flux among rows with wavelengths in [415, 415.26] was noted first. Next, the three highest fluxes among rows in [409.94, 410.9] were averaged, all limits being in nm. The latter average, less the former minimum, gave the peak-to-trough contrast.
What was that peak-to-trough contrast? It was 0.9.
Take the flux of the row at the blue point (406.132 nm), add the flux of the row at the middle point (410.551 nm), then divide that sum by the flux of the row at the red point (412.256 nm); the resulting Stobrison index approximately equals 1.63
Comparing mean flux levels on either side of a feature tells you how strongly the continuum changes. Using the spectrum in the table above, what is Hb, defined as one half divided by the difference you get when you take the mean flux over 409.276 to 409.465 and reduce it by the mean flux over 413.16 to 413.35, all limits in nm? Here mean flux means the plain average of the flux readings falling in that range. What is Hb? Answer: 0.11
